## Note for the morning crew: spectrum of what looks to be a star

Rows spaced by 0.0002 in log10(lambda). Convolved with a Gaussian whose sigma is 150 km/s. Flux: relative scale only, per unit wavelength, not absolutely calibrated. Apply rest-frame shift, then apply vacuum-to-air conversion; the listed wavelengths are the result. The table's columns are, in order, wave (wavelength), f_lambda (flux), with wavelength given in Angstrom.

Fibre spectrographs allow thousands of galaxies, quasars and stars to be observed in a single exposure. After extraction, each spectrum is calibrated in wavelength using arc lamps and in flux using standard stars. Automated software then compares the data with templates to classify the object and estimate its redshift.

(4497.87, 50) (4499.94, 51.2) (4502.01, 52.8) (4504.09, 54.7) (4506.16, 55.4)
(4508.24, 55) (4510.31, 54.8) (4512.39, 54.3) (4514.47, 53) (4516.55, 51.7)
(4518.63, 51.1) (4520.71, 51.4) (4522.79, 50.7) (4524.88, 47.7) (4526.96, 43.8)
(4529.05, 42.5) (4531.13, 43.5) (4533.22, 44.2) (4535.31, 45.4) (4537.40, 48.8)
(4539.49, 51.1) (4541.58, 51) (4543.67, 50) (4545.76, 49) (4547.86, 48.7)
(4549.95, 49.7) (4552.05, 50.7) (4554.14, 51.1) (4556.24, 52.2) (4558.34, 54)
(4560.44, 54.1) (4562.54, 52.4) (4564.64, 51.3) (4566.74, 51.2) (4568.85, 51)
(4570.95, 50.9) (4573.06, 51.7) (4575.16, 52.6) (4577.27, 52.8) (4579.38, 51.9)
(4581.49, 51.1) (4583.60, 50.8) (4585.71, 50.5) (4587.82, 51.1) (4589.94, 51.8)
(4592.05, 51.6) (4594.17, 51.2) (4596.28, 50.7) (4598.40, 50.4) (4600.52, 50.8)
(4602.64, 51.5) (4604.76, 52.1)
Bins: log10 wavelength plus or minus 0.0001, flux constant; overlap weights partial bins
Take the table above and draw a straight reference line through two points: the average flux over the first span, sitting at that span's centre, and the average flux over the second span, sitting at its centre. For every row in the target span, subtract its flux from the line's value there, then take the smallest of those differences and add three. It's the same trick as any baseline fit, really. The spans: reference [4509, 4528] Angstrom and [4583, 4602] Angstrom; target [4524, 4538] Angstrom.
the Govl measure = 5.2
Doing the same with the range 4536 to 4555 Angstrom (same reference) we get 2.9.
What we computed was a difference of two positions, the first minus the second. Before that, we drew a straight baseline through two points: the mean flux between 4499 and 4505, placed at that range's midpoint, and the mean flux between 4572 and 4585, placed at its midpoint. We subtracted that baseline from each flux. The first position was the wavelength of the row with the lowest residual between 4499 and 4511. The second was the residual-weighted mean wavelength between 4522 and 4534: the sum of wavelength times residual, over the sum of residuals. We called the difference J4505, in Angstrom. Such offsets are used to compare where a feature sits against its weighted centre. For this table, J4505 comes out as -29.2 Angstrom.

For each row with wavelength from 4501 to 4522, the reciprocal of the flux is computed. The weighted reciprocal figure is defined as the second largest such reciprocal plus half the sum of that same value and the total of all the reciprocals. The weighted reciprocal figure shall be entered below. 0.123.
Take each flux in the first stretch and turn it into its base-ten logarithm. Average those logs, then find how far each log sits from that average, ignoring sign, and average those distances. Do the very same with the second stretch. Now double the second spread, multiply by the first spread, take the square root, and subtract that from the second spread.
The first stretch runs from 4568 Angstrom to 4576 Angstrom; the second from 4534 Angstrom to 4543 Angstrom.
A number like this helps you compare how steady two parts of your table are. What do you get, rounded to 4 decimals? 0.0043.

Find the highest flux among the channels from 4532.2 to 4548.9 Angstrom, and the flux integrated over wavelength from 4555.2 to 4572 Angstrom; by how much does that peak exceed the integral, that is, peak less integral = -825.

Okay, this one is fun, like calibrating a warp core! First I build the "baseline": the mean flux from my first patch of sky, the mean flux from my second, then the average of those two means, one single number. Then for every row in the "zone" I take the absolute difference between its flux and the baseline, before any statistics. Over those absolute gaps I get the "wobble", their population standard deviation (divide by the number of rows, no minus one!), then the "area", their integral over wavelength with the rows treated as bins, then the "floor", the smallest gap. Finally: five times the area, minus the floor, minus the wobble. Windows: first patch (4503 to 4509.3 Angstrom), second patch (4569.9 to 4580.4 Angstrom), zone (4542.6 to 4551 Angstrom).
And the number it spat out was 170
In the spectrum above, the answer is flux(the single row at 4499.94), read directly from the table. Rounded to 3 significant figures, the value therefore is 51.2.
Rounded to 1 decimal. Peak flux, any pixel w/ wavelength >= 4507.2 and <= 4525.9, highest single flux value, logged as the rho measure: 55.0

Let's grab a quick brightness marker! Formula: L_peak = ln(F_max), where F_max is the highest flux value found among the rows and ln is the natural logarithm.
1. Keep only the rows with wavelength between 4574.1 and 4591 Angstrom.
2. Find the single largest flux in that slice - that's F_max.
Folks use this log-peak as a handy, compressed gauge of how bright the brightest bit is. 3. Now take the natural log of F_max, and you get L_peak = 3.97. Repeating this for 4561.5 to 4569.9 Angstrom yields 3.96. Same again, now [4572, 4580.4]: 3.97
